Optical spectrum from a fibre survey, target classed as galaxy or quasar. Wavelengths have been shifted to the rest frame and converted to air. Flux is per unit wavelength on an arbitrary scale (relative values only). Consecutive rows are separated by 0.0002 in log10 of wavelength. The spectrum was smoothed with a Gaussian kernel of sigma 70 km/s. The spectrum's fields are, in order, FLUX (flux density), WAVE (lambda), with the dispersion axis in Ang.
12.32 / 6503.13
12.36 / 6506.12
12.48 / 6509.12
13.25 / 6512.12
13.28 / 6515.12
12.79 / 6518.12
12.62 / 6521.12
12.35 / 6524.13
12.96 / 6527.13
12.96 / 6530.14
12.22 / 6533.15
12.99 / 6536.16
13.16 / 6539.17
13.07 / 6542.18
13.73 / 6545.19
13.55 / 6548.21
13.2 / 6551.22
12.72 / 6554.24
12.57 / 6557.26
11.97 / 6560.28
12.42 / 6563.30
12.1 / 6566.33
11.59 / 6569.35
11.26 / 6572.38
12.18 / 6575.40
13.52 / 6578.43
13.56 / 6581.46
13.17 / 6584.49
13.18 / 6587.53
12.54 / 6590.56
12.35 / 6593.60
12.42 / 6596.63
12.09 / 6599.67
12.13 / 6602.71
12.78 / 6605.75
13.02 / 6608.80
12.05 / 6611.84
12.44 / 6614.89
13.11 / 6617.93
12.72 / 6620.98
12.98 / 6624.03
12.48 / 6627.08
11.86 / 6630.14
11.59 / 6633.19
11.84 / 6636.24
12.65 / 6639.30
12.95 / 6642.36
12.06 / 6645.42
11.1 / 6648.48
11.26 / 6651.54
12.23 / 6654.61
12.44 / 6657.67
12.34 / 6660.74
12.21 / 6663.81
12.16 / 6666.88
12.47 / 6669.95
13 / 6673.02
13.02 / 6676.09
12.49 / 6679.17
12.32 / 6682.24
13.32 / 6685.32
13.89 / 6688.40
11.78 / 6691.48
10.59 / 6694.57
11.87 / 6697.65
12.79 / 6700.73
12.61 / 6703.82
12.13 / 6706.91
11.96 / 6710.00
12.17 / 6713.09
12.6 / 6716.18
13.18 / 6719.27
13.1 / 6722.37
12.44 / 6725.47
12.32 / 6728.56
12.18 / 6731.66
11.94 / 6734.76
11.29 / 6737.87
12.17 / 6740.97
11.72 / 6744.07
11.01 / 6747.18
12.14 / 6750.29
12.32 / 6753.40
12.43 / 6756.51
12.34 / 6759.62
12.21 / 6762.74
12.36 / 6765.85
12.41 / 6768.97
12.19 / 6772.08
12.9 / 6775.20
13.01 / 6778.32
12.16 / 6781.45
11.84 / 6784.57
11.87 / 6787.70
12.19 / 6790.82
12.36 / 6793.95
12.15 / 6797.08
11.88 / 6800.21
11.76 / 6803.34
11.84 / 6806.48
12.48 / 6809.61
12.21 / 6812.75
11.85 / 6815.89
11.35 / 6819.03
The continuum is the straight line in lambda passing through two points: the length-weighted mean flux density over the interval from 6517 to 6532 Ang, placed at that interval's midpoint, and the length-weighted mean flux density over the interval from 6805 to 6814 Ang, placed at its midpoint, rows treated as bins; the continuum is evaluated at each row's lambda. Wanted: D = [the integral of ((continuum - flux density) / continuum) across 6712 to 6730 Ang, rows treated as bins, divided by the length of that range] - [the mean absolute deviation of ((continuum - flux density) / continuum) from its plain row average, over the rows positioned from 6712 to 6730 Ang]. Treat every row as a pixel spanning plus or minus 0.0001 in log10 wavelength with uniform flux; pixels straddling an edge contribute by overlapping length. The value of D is -0.05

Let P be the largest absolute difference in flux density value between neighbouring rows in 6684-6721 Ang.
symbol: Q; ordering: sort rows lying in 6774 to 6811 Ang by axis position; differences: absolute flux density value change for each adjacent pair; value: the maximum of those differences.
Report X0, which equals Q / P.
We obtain 0.40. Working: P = 2.1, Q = 0.85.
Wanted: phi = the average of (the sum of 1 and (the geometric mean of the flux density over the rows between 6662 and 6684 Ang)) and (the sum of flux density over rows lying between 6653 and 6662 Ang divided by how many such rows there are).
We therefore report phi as 12.9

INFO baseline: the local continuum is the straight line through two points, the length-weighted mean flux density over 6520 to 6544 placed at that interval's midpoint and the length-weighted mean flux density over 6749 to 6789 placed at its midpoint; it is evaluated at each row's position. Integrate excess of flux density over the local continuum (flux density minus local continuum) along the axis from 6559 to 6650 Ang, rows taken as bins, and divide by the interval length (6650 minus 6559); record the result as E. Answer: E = -0.25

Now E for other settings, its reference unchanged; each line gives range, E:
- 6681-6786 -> -0.11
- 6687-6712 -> -0.27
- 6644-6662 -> -0.66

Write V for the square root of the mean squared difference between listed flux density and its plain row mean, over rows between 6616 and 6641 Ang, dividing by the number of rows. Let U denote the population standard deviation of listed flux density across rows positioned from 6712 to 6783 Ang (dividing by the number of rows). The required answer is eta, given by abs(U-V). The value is 0.036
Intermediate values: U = 0.50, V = 0.53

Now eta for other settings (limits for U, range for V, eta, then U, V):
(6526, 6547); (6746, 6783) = 0.058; 0.41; 0.47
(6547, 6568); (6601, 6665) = 0.019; 0.53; 0.55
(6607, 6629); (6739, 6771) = 0.060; 0.36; 0.42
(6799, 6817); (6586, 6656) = 0.298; 0.26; 0.55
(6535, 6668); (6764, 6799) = 0.283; 0.63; 0.35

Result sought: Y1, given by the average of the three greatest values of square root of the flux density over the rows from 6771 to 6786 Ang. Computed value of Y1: 3.563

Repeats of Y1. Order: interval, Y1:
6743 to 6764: 3.516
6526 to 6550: 3.671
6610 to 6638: 3.597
